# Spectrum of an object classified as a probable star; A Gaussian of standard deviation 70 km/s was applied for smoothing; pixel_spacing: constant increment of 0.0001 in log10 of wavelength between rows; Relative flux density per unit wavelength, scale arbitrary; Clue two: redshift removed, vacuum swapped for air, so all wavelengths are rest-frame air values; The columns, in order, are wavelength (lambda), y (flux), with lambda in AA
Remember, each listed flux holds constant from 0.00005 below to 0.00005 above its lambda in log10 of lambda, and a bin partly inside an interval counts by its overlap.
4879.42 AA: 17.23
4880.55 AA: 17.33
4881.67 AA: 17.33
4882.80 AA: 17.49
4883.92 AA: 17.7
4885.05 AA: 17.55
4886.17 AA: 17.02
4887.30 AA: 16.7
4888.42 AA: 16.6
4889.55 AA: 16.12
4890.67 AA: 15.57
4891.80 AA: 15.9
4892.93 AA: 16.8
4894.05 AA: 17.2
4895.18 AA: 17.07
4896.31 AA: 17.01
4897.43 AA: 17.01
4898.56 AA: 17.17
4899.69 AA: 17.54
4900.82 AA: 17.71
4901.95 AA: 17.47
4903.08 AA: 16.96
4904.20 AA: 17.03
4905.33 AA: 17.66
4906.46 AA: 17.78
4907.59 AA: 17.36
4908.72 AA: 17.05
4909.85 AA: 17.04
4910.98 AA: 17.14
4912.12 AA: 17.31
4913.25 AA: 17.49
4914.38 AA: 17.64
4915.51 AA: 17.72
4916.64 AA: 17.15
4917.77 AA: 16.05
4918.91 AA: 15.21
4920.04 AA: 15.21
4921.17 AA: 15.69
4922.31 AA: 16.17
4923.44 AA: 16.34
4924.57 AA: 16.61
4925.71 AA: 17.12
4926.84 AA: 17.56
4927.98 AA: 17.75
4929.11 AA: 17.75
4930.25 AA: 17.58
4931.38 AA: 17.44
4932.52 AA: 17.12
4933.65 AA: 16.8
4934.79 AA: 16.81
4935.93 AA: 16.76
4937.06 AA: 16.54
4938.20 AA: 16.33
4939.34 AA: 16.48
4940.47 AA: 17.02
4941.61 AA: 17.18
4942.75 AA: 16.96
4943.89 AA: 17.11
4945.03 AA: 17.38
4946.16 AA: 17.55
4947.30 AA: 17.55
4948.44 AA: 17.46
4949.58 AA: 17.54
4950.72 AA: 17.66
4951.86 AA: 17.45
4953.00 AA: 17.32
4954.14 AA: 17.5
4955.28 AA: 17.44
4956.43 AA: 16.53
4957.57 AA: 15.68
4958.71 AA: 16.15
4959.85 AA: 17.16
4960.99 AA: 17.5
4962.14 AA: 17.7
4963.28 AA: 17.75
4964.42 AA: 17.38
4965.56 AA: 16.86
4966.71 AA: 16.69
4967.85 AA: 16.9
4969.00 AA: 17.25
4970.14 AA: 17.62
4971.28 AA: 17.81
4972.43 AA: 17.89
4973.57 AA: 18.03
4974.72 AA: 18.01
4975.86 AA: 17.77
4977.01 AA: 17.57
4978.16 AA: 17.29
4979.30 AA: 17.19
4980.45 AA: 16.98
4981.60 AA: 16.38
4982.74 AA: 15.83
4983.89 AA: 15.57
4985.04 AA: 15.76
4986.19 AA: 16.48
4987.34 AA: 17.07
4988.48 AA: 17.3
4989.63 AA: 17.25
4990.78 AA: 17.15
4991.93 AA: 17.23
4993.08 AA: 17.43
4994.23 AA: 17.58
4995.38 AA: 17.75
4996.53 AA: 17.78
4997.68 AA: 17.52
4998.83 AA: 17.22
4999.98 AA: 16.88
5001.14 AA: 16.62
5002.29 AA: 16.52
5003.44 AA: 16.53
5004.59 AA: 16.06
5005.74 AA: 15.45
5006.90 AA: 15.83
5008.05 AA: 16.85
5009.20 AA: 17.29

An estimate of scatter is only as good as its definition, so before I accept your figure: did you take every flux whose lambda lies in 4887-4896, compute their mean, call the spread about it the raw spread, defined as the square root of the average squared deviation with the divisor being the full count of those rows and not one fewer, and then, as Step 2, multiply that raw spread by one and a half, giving 0.81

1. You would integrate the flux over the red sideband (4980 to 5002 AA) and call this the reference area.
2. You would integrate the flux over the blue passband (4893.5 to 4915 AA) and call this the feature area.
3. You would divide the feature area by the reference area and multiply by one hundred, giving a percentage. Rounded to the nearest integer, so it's 100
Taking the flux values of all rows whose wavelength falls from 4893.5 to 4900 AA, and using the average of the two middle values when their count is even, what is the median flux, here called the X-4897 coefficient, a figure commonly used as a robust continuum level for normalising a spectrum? 17.1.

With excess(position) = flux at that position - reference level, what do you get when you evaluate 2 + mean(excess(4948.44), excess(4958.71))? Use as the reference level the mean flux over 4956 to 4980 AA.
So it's 1.53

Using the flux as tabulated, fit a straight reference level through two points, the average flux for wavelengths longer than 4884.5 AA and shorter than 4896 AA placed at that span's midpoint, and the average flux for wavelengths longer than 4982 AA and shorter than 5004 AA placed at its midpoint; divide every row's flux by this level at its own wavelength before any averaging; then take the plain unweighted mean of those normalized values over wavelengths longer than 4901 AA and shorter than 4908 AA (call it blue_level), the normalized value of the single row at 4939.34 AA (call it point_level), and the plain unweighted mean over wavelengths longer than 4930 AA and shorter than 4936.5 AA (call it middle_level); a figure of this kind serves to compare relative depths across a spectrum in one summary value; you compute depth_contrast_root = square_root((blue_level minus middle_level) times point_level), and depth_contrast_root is 0.15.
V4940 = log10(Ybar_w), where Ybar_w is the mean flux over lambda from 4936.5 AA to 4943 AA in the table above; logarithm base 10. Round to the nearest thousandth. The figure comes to 1.224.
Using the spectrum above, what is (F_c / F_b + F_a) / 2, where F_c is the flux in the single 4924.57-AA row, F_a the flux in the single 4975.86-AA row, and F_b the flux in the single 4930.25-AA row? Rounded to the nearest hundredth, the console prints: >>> 9.36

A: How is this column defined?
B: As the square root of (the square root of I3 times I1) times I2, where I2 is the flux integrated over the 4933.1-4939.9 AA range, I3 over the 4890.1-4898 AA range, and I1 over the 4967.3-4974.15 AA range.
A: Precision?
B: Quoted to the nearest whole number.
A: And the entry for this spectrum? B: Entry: 119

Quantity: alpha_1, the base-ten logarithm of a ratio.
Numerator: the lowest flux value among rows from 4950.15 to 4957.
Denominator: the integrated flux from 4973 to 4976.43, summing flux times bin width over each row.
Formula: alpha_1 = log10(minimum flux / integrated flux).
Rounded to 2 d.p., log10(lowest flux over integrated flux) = -0.57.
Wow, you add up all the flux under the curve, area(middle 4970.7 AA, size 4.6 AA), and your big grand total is 81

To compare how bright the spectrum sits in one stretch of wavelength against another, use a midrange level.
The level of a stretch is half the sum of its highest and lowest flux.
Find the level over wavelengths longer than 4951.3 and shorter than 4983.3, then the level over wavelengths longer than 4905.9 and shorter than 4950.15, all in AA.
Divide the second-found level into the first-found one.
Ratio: 1.02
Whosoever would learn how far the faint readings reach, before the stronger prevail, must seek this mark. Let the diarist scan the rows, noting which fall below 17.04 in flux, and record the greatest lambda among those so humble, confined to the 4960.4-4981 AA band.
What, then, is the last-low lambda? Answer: 4980.45 AA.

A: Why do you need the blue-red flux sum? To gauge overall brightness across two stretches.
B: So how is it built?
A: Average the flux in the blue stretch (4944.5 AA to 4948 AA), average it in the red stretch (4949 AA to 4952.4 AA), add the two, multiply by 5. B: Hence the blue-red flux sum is 175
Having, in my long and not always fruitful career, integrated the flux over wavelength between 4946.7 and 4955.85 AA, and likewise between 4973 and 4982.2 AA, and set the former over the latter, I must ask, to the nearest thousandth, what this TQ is 1.000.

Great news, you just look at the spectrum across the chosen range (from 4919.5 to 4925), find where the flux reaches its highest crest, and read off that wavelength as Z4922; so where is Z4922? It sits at 4924.57 AA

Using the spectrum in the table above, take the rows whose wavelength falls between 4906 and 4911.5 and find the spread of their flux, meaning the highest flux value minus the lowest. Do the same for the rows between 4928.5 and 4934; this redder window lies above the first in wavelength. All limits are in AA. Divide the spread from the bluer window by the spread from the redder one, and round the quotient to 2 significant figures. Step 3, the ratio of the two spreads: 0.78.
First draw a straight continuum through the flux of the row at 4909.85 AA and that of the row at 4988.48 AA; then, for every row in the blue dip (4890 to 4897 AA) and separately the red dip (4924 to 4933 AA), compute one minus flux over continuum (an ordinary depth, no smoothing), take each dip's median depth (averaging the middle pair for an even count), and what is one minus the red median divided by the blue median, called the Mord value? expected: 6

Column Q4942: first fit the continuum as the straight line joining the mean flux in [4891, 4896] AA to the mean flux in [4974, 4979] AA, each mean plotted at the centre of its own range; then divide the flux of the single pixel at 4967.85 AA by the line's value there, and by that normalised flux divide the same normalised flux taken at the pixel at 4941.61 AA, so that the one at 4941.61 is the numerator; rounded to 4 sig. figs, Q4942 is 1.034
